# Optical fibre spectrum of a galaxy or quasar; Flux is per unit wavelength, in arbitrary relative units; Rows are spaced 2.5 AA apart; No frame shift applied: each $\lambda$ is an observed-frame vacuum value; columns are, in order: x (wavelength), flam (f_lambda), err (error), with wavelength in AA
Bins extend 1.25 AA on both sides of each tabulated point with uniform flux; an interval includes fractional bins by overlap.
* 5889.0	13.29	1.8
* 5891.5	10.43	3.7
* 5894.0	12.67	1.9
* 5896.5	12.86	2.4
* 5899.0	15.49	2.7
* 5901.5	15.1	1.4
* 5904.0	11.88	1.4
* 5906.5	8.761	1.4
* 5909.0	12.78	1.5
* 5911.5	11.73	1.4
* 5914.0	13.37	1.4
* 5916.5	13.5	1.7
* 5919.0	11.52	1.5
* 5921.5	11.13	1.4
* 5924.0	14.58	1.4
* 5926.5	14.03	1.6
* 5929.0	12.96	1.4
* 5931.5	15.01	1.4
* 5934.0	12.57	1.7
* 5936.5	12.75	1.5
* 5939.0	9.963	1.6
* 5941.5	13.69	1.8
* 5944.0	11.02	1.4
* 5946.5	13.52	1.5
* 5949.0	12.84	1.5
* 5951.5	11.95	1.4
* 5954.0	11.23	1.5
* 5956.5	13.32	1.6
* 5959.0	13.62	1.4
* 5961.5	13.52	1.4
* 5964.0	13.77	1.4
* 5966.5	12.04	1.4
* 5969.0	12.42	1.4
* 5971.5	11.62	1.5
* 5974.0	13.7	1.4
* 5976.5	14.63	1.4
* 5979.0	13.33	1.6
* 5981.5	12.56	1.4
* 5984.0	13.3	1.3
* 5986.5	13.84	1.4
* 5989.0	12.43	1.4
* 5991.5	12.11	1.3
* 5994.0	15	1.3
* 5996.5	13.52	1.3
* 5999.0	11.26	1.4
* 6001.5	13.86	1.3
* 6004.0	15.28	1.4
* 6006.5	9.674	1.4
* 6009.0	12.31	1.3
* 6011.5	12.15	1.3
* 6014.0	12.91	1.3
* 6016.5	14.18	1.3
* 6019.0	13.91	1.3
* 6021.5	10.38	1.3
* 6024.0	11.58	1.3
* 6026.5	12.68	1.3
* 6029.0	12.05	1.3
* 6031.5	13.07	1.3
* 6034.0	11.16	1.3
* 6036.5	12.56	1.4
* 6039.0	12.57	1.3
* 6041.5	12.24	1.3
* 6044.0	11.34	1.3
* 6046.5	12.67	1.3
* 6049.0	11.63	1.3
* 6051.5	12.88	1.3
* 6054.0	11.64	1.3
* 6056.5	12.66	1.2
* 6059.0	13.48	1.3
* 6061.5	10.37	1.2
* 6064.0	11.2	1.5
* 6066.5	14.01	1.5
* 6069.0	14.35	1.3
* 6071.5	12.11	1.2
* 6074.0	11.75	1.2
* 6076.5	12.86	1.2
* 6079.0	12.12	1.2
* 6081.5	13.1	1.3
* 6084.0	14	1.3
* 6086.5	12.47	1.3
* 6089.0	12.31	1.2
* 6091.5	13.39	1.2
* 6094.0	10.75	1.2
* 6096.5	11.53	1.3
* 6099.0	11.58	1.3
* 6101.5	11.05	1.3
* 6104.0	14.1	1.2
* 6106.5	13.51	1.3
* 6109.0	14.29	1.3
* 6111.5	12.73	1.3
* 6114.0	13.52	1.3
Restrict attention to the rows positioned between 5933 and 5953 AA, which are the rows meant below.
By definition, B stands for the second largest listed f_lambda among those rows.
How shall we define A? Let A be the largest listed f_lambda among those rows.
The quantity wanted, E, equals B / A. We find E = 0.99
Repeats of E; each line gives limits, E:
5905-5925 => 0.93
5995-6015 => 0.91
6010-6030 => 0.98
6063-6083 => 0.98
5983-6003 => 0.92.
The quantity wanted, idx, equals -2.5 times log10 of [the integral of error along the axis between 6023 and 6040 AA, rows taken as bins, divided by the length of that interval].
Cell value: -0.30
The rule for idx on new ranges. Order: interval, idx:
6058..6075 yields -0.30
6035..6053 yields -0.30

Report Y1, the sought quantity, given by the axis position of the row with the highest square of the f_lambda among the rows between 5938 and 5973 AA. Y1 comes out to 5964.0 AA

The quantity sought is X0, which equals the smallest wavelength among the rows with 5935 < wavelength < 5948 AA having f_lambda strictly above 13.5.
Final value 5941.5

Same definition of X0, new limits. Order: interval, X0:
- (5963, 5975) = 5964.0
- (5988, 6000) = 5994.0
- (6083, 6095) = 6084.0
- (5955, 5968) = 5959.0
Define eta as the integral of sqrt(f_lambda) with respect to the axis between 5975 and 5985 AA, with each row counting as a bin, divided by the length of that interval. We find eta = 3.67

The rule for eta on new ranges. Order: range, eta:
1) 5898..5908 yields 3.55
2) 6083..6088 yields 3.62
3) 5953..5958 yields 3.52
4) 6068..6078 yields 3.56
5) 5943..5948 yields 3.51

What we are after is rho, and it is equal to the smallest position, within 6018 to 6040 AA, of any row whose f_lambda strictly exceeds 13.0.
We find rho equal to 6019.0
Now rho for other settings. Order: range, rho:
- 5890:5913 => 5899.0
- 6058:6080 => 6059.0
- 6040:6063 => 6059.0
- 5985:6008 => 5986.5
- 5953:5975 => 5956.5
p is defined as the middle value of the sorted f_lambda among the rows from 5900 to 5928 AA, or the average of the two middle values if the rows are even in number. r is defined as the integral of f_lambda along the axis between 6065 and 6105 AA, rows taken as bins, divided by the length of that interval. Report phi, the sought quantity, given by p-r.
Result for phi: 0.2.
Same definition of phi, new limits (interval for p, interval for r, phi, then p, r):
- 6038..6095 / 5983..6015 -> -0.4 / 12.5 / 12.9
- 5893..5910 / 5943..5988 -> -0.1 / 12.8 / 12.9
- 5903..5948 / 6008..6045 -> 0.4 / 12.8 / 12.3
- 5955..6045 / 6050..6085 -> 0.0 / 12.6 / 12.6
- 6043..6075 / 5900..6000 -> -0.7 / 12.1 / 12.8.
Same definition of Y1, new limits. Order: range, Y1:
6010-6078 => 6069.0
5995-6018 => 6004.0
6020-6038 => 6031.5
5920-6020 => 6004.0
